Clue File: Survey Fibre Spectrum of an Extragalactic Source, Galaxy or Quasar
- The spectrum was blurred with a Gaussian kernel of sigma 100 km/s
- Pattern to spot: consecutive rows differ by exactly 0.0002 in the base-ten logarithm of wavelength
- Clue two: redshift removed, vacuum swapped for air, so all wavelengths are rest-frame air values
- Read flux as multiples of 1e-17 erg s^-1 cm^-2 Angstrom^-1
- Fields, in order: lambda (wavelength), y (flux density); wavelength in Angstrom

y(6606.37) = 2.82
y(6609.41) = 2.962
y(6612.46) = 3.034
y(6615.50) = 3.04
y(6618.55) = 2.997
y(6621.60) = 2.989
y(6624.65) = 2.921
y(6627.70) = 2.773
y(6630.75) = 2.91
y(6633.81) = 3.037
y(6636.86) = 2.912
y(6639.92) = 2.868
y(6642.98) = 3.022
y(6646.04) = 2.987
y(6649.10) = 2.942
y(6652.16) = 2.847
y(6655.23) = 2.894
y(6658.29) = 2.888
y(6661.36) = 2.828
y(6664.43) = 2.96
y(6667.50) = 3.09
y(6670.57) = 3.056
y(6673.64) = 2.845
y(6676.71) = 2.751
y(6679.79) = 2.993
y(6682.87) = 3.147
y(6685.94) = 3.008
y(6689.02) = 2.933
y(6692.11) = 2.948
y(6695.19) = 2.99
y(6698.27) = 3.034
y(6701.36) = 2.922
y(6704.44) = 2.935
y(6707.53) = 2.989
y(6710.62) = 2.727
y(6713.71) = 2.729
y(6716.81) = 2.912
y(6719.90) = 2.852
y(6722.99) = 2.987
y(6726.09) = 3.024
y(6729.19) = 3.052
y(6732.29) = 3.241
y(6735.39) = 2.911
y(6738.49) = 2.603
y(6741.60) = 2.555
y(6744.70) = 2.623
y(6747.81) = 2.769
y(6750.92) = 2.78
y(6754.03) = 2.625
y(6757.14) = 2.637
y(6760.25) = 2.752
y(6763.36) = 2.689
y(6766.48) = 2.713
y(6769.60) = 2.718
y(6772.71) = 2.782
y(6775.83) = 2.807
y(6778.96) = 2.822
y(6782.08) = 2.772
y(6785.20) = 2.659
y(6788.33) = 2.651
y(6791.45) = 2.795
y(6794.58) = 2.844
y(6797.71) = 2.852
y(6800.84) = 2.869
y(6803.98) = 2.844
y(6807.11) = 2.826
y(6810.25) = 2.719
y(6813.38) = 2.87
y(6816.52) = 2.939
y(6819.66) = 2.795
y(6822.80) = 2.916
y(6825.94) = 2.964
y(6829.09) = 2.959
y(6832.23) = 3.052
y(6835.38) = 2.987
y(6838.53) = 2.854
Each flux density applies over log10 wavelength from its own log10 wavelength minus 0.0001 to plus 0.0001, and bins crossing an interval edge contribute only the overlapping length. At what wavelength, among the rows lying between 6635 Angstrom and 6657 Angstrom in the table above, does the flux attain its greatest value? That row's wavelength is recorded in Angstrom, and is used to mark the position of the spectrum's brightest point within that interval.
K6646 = 6642.98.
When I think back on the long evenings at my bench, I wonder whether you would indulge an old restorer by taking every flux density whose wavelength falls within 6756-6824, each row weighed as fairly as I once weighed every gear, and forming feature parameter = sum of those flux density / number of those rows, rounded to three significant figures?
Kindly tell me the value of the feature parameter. 2.79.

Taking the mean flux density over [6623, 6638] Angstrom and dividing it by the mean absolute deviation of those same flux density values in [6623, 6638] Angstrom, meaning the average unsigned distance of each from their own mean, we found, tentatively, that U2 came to 53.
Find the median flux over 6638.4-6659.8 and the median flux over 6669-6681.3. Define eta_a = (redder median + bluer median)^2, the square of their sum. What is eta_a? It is 33.8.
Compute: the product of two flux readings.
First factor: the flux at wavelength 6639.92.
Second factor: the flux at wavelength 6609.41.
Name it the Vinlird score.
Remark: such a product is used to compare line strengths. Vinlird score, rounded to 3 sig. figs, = 8.50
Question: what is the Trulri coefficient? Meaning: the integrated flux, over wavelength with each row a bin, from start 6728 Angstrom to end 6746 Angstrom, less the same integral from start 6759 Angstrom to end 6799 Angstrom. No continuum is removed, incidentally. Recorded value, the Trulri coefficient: -59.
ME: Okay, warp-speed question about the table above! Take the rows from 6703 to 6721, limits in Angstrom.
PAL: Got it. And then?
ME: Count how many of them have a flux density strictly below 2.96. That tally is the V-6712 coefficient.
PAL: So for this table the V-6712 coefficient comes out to 5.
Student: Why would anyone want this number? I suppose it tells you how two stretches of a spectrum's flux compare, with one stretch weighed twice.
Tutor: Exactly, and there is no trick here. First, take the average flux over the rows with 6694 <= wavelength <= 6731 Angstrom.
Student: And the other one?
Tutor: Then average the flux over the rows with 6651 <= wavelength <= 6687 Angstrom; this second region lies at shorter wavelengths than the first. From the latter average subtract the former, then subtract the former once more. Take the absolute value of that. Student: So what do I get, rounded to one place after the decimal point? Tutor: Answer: 2.9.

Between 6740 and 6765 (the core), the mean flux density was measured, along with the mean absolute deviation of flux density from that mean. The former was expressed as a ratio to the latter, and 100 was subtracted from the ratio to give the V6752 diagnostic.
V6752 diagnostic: -61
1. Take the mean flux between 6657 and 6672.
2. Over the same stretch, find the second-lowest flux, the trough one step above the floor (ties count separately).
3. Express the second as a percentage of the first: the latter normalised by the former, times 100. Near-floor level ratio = 97.4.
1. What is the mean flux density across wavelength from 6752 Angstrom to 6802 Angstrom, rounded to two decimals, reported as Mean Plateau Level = 2.75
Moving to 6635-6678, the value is 2.92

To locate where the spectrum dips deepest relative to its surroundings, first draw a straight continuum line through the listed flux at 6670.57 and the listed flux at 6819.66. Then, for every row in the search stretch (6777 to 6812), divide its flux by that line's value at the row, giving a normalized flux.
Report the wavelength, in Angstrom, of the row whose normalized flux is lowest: 6788.33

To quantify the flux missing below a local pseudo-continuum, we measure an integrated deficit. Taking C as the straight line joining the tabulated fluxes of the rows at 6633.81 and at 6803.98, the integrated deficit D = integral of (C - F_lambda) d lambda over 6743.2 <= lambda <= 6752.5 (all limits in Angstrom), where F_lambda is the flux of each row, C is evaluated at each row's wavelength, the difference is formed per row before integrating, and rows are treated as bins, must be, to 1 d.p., 1.7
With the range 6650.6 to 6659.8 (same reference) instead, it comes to 1.3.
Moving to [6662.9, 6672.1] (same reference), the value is -0.3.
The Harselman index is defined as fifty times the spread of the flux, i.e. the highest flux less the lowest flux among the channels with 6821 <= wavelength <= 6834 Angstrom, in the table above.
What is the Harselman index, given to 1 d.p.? 6.8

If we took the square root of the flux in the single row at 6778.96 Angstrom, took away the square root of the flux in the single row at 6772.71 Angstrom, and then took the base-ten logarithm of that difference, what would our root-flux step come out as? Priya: -1.92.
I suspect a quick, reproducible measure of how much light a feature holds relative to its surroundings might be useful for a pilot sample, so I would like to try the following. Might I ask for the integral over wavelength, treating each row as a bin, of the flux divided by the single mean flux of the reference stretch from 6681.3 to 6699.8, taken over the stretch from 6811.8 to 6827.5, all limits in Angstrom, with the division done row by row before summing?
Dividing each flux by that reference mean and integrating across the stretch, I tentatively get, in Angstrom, 15.1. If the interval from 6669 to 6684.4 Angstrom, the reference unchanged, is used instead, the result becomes 15.1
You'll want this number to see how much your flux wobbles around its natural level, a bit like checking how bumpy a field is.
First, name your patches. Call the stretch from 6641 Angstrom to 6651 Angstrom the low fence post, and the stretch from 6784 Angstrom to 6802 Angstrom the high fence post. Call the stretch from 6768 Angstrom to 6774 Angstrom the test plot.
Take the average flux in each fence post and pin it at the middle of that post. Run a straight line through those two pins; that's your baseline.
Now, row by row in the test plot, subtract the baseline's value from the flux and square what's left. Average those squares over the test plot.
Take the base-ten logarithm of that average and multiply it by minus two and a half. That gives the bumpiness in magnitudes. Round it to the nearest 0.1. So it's 5.8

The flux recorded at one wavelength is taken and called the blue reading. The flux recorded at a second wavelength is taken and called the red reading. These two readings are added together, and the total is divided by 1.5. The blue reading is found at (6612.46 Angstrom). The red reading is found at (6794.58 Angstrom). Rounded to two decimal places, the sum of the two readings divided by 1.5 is 3.92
